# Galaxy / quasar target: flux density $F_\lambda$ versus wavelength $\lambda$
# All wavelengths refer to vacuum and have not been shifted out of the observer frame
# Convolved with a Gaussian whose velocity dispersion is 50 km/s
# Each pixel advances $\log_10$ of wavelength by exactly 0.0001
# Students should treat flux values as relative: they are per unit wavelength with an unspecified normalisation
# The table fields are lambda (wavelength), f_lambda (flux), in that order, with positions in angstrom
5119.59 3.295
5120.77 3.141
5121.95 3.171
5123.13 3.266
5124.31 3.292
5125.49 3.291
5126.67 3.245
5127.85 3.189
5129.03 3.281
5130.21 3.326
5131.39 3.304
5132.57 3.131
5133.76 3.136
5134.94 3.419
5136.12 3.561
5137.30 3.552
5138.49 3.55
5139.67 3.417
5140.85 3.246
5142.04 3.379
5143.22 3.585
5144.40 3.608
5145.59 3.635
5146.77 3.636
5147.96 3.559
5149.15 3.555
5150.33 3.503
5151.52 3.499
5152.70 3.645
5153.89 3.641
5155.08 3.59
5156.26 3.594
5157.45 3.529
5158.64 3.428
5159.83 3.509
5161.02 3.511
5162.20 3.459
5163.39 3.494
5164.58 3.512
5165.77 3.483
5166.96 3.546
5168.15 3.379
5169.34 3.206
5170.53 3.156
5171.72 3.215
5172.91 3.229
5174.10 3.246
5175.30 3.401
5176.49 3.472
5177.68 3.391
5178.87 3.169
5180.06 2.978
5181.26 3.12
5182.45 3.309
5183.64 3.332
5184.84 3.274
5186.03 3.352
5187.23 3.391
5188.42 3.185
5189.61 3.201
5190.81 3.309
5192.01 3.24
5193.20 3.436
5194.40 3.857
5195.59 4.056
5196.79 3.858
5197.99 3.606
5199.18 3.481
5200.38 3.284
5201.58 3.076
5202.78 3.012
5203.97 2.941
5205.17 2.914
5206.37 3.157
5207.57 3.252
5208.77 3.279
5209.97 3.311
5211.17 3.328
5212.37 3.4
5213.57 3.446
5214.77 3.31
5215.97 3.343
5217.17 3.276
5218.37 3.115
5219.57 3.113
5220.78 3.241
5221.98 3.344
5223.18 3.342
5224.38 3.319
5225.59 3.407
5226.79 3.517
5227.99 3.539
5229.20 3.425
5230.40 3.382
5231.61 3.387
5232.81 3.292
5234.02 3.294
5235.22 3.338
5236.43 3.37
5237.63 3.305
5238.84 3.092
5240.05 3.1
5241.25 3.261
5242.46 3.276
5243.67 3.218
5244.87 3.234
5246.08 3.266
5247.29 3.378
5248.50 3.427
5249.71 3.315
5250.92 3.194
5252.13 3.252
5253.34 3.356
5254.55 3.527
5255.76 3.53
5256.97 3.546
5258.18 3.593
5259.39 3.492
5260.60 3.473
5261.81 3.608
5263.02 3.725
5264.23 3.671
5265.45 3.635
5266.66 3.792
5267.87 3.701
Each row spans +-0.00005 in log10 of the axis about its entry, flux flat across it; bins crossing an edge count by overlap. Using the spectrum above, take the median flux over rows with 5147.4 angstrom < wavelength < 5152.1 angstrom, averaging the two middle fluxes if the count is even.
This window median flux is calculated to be 3.53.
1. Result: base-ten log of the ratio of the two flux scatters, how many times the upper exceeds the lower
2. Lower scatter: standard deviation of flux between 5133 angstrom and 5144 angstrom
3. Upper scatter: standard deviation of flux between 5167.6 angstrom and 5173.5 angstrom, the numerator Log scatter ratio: -0.3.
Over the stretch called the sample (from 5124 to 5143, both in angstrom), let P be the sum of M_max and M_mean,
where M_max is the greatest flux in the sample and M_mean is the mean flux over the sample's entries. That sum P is 6.9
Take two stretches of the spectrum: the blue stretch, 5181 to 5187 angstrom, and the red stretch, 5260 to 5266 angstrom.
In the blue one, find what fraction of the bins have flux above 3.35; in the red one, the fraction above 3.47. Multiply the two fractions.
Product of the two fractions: 0.20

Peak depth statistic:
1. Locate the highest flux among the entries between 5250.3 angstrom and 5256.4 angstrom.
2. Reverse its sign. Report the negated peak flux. -3.53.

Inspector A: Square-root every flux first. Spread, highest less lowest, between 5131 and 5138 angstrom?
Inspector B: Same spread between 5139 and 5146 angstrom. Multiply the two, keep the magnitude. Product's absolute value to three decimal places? 0.012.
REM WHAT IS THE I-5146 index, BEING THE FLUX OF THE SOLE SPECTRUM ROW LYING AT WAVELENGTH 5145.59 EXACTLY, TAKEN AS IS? 3.635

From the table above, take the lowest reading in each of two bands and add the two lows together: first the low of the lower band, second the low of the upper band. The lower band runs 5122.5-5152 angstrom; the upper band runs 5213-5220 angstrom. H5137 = 6.24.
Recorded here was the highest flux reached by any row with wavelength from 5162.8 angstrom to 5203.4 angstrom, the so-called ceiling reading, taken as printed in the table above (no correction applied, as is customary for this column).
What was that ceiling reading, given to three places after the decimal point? 4.056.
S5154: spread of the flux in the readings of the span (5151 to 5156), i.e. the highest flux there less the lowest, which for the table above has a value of 0.15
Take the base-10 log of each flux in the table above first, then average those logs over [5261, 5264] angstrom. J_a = 0.564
